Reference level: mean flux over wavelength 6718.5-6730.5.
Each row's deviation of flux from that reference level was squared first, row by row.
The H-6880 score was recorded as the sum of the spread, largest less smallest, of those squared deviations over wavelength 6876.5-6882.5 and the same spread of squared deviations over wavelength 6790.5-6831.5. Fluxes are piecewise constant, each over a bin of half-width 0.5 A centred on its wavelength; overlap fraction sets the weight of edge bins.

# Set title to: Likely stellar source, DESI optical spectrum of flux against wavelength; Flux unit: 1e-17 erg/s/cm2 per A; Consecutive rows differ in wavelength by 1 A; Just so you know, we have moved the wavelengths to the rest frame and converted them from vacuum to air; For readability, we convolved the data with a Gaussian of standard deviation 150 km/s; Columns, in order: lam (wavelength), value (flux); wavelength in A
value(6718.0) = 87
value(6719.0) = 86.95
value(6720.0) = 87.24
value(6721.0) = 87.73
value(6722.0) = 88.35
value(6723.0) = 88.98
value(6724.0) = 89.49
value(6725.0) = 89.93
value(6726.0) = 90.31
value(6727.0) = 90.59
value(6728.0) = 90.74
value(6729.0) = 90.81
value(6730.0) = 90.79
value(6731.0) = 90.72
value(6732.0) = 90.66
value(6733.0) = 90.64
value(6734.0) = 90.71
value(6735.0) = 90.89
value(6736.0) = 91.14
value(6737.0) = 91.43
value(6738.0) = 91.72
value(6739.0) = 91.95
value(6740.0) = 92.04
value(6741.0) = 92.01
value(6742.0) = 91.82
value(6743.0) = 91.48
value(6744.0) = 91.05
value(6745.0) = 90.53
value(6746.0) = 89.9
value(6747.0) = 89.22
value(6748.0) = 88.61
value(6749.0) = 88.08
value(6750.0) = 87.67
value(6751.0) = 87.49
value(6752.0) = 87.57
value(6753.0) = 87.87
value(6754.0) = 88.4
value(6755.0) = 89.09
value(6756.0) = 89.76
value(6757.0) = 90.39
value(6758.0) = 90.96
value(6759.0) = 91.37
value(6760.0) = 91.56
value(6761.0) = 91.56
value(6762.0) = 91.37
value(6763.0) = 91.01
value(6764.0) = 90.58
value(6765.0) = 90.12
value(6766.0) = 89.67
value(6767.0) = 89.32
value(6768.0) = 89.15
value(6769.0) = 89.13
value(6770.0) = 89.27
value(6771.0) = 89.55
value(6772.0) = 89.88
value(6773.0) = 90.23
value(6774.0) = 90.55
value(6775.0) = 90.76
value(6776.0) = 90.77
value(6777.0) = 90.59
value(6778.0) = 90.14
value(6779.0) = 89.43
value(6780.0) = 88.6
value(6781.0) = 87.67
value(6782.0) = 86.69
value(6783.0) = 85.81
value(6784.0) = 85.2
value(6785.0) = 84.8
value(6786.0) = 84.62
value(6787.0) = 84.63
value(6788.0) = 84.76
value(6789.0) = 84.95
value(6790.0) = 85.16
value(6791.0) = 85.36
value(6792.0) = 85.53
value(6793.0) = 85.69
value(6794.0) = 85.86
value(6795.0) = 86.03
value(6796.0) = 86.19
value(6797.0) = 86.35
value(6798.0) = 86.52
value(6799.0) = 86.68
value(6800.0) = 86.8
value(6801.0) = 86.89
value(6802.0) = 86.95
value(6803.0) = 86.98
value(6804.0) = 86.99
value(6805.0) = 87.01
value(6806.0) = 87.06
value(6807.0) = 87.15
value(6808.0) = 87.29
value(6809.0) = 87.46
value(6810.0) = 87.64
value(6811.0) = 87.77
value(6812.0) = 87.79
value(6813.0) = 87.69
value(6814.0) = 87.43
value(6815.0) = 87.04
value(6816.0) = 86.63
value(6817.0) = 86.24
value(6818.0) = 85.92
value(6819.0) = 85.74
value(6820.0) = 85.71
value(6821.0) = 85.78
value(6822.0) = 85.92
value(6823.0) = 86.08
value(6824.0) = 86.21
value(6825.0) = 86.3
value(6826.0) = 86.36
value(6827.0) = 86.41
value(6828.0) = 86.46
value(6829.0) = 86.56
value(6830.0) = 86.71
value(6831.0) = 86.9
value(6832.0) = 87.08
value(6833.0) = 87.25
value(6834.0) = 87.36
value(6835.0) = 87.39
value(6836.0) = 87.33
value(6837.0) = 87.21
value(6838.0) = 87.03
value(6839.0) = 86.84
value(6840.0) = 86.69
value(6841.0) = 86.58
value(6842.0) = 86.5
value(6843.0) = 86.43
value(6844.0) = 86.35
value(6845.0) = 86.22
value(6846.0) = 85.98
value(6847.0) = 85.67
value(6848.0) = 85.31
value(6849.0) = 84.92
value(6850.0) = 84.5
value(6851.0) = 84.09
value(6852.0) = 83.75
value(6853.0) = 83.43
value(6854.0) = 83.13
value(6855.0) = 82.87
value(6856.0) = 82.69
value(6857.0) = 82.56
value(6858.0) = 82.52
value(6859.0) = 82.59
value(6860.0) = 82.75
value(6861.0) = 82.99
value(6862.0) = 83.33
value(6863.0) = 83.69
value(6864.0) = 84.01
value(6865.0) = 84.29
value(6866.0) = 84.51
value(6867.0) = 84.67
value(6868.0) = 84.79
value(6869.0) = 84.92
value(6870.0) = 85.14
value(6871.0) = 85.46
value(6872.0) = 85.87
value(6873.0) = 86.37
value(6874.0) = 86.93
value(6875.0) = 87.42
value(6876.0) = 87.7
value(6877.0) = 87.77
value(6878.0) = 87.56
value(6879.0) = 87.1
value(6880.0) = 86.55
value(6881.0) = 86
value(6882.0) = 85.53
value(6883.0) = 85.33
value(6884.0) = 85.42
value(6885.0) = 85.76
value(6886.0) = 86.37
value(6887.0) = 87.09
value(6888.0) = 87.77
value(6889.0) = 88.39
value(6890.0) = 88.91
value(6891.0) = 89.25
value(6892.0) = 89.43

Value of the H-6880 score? 25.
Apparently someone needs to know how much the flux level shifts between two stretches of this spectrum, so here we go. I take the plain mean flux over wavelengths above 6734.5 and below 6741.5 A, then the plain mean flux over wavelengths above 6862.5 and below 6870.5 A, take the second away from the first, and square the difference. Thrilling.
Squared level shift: 50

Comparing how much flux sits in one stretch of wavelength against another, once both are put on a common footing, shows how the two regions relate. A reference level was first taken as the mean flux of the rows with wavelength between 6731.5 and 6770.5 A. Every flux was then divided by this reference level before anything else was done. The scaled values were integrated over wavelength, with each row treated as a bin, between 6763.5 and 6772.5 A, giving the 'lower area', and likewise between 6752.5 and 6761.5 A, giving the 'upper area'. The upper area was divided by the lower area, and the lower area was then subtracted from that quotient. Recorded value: -7.94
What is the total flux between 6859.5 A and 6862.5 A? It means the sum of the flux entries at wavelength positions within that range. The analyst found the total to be 249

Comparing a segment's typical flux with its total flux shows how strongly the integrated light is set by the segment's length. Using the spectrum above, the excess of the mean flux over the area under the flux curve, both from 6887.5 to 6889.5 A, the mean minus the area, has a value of -88.1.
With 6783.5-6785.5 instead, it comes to -85.0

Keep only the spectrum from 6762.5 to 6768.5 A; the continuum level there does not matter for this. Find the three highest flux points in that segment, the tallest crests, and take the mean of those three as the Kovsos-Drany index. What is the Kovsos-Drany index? 90.6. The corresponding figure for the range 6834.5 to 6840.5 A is 87.3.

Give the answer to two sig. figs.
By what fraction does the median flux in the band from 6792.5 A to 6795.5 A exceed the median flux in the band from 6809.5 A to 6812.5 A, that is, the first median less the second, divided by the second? -0.022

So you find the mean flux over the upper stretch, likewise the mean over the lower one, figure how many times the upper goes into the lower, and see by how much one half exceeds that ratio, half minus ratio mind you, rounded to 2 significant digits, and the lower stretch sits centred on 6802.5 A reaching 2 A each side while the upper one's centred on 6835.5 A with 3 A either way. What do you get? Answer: -0.50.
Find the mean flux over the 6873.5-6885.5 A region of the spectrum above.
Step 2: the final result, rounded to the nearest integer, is 87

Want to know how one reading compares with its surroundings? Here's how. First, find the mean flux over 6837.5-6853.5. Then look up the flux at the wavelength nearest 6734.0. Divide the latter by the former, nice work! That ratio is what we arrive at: 1.06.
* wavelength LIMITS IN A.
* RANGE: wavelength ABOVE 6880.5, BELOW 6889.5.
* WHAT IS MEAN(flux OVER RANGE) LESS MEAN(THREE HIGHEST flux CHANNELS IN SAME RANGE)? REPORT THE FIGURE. -1.3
